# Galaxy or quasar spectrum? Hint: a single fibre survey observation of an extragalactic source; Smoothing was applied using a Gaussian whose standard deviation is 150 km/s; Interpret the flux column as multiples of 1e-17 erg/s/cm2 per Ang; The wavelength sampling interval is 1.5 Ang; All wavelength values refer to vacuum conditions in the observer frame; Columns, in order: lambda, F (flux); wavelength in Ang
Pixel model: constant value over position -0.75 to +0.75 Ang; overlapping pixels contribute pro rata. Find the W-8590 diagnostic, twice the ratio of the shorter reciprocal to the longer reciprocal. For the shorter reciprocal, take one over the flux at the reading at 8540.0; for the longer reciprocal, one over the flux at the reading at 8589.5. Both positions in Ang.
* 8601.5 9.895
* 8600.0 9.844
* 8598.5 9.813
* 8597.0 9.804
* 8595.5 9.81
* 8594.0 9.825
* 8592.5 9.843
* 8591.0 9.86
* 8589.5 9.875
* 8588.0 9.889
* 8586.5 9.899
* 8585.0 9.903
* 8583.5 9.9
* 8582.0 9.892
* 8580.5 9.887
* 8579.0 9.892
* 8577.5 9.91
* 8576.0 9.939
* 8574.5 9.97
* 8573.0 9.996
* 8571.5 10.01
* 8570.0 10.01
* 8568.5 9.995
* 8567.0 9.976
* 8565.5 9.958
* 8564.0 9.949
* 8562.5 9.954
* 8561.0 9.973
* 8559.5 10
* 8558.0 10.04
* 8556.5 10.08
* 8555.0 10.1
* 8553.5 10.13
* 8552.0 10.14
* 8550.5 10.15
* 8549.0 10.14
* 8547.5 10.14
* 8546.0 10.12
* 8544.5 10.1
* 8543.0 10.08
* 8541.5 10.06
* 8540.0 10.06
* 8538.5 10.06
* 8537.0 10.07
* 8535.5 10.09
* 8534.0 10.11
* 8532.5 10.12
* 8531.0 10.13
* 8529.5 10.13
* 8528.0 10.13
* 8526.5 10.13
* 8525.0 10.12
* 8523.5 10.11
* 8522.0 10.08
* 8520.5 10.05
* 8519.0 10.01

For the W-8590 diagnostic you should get 1.96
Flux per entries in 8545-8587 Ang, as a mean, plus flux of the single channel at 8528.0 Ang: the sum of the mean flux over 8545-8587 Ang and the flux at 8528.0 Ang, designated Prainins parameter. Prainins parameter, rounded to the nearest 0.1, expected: 20.1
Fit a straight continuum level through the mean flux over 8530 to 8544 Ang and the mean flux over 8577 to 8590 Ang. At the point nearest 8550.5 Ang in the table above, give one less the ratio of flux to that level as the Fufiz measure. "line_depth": -0.012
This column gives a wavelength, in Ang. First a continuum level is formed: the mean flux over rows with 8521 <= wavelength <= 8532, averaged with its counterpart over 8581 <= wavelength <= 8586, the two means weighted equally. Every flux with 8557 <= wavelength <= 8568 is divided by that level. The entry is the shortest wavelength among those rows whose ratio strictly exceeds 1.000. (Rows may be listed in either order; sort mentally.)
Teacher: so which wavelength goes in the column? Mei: 8558.0 Ang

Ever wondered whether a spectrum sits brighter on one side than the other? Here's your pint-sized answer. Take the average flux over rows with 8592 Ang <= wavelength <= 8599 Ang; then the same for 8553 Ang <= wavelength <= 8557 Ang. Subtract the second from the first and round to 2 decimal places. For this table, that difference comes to -0.28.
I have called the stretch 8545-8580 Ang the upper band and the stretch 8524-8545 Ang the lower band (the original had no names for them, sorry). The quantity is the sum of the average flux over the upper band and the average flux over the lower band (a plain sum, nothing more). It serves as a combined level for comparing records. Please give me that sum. 20.1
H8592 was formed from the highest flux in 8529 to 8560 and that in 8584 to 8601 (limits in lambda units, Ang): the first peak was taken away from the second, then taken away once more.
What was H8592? -10.4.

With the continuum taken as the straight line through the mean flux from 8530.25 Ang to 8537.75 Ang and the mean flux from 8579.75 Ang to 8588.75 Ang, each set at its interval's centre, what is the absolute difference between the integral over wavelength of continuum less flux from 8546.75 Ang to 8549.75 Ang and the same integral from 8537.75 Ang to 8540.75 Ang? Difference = 0.35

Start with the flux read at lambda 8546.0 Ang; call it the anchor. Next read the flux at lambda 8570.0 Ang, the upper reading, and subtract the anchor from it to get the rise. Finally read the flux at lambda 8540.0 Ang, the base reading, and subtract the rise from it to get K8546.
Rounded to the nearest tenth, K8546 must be 10.2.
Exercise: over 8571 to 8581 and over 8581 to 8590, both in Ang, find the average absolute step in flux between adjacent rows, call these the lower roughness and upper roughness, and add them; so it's 0.0283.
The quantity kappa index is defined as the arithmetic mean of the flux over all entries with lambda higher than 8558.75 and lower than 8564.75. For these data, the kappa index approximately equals 9.97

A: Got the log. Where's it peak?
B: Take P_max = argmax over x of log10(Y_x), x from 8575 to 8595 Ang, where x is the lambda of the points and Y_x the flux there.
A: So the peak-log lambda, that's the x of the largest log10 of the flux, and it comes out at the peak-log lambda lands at 8576.0 Ang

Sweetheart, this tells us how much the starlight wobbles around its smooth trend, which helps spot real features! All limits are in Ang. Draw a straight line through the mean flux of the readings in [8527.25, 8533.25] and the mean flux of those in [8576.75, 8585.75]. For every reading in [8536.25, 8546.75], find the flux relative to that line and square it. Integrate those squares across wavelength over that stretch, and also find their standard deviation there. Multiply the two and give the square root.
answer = 0.004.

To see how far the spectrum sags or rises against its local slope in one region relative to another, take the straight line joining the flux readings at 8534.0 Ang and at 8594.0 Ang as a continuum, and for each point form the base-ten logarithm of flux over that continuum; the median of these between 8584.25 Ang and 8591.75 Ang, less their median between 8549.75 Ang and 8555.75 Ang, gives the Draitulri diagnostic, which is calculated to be -0.003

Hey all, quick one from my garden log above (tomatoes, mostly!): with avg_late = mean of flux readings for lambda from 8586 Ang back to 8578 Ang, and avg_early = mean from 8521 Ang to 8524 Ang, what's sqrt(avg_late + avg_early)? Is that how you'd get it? 4.47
